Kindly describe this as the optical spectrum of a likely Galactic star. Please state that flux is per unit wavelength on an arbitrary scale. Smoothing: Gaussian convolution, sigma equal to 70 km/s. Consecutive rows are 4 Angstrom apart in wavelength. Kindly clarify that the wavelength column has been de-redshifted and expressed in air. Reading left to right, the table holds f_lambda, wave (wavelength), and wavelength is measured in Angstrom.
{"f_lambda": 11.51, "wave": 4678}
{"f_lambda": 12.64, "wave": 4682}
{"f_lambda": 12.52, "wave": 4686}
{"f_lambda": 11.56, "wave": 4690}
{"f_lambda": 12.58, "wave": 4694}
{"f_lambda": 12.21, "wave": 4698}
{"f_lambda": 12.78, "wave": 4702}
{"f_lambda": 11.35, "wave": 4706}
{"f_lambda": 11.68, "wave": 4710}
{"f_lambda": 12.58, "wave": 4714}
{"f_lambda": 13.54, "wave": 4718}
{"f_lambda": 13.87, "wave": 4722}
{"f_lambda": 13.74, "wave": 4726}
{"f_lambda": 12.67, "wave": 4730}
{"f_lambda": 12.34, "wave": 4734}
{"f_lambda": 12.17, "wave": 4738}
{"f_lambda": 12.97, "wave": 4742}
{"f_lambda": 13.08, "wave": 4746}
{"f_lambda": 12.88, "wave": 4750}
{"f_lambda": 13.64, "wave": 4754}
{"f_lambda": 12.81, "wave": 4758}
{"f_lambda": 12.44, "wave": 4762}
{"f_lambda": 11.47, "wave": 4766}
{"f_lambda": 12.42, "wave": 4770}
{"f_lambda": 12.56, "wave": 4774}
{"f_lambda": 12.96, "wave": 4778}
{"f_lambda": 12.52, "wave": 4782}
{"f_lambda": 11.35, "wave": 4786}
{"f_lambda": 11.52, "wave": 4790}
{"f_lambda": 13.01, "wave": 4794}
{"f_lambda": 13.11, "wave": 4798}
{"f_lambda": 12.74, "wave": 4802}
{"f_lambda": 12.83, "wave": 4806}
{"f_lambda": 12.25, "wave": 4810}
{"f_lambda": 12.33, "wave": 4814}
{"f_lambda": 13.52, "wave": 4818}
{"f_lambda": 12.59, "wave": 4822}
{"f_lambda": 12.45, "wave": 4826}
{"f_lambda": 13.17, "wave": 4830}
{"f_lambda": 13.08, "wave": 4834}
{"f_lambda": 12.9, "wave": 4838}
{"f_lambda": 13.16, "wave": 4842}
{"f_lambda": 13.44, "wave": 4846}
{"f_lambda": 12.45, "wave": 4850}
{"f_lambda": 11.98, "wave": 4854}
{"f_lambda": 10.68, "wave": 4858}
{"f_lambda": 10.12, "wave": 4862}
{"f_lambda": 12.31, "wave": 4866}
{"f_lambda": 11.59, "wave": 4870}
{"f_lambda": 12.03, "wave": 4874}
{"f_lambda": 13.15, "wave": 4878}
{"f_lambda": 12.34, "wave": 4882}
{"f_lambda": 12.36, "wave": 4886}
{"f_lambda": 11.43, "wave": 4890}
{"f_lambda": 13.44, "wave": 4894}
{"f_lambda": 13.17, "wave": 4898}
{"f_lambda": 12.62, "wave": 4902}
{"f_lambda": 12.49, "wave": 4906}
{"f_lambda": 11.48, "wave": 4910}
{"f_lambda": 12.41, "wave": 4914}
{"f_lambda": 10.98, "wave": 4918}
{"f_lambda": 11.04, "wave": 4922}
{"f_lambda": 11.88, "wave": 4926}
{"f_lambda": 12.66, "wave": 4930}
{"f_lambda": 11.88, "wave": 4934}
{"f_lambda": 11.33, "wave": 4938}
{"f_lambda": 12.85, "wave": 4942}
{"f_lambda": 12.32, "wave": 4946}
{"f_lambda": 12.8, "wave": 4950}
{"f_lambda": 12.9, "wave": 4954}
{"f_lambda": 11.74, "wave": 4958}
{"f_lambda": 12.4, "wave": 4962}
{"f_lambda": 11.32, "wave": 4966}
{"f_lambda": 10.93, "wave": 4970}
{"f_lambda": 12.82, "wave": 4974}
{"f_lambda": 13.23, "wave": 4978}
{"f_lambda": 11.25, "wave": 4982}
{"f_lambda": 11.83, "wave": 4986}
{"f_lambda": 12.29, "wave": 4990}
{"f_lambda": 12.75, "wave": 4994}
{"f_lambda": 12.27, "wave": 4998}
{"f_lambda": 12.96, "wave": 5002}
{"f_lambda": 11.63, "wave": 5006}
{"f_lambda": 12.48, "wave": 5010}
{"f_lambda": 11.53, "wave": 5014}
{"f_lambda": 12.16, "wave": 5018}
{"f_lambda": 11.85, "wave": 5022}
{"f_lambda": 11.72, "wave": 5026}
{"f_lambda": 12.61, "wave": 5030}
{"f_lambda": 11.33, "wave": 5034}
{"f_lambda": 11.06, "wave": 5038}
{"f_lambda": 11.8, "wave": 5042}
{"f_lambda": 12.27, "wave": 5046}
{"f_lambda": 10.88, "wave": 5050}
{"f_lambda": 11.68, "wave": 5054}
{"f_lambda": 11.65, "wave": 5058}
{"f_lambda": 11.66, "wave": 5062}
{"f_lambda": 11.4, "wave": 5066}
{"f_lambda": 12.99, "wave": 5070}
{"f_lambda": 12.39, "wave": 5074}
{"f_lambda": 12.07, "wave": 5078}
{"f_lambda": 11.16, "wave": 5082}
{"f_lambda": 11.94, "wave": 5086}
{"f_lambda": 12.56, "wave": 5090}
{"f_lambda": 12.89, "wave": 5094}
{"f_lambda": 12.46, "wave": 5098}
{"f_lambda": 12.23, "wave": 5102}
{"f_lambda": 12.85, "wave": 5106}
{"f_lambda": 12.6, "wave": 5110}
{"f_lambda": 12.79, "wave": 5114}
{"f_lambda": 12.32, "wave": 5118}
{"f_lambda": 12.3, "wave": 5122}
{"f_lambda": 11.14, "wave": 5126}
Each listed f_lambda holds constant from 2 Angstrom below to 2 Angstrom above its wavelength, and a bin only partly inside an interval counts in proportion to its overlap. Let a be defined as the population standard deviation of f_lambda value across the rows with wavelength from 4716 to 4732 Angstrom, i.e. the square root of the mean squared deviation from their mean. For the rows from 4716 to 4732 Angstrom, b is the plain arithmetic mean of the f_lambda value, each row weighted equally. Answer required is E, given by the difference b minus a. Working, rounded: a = 0.47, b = 13.5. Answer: 13.0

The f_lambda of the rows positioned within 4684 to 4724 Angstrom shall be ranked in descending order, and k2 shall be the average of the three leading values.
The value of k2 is 13.4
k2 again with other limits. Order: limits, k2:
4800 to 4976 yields 13.5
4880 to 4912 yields 13.1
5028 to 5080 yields 12.7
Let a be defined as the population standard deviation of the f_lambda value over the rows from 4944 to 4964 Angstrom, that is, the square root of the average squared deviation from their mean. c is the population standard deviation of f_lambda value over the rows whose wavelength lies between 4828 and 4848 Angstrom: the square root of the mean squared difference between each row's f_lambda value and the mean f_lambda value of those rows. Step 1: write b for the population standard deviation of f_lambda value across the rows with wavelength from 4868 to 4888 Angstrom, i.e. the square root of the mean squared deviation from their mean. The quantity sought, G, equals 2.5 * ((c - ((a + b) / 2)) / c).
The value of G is -4.1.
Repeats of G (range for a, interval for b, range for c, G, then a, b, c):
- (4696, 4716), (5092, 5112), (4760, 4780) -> 0.5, 0.54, 0.25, 0.5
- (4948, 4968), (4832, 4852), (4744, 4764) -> -0.5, 0.61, 0.33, 0.4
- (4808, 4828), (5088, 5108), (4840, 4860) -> 1.6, 0.46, 0.25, 1.0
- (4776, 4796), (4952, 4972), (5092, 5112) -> -4.7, 0.71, 0.71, 0.2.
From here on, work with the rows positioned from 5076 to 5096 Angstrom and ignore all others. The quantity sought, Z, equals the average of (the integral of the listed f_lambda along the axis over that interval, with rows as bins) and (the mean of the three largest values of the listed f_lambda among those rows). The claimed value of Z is 127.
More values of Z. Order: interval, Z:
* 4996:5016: 128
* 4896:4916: 131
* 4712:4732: 140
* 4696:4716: 127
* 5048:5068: 120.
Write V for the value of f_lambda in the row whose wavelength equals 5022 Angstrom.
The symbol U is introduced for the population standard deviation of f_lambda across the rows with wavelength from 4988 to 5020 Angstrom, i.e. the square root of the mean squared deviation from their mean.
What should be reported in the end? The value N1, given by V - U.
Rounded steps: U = 0.46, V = 11.85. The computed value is 11.4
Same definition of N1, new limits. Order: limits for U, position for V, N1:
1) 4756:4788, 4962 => 11.8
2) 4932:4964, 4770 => 11.9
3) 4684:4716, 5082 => 10.6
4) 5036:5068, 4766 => 11.1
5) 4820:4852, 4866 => 12.0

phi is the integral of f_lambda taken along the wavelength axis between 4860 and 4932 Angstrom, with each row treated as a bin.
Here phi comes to 870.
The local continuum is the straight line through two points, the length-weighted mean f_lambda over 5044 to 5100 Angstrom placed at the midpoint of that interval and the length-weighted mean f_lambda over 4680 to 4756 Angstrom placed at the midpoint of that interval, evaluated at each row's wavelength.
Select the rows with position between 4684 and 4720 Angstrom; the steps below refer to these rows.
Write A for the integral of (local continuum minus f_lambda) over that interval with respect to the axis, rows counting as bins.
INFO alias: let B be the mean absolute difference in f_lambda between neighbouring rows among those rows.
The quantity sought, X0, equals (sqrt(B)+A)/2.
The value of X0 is 8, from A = 14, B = 0.82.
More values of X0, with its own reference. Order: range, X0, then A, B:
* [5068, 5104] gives -5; -12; 0.53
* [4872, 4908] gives -3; -8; 0.73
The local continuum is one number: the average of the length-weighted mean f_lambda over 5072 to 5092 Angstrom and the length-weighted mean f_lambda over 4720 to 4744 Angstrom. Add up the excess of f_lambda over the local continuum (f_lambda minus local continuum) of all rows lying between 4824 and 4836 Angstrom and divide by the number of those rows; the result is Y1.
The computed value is 0.4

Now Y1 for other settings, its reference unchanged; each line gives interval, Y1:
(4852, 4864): -1.6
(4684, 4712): -0.4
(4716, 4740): 0.6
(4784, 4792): -1.1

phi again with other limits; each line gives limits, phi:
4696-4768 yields 913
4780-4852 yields 914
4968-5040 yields 867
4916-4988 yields 865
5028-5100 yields 859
